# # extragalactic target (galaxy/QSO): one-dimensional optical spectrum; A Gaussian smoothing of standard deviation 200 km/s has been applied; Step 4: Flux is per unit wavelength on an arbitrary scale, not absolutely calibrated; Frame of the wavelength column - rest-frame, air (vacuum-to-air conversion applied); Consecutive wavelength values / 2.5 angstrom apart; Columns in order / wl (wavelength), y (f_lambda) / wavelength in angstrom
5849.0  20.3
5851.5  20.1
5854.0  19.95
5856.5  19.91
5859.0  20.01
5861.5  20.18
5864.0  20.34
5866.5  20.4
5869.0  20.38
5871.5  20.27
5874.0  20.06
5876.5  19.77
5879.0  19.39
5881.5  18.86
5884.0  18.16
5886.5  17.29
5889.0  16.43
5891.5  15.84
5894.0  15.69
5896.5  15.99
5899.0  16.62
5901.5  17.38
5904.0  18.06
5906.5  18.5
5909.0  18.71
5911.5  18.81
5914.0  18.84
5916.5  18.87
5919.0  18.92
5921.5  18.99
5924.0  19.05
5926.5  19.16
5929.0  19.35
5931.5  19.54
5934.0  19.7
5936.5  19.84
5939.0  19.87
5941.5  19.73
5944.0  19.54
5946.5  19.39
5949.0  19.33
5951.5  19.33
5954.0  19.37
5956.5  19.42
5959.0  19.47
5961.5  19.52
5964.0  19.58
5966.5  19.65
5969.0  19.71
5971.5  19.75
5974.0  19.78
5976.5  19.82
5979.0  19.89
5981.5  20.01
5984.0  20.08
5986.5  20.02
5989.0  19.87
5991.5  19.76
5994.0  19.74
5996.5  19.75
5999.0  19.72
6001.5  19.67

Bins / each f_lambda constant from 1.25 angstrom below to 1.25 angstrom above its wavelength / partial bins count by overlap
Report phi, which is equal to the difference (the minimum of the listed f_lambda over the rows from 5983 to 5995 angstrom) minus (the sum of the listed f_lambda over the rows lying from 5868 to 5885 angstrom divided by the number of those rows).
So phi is 0.18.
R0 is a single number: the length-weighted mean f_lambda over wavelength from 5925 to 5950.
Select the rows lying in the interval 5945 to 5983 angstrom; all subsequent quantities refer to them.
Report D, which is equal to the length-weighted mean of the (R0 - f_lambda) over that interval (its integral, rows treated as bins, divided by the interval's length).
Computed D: -0.1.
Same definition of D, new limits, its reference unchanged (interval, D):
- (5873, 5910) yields 1.8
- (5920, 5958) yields 0.1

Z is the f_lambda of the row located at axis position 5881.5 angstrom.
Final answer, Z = 18.86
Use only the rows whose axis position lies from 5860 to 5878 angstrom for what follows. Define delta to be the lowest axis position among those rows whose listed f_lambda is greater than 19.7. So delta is 5861.5 angstrom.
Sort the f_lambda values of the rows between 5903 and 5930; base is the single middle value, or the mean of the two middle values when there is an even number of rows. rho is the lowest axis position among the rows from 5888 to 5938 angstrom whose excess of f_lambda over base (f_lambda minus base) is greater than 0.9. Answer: 5936.5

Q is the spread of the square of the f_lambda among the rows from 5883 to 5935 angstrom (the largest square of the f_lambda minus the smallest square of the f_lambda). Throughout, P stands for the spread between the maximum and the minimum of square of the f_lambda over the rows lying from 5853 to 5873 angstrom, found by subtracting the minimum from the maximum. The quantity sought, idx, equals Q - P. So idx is 122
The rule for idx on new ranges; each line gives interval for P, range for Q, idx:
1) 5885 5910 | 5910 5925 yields -95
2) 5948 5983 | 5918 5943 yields 10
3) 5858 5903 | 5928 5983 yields -143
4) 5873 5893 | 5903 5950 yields -83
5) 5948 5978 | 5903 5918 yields 11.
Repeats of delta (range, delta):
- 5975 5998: 5976.5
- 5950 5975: 5969.0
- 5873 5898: 5874.0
